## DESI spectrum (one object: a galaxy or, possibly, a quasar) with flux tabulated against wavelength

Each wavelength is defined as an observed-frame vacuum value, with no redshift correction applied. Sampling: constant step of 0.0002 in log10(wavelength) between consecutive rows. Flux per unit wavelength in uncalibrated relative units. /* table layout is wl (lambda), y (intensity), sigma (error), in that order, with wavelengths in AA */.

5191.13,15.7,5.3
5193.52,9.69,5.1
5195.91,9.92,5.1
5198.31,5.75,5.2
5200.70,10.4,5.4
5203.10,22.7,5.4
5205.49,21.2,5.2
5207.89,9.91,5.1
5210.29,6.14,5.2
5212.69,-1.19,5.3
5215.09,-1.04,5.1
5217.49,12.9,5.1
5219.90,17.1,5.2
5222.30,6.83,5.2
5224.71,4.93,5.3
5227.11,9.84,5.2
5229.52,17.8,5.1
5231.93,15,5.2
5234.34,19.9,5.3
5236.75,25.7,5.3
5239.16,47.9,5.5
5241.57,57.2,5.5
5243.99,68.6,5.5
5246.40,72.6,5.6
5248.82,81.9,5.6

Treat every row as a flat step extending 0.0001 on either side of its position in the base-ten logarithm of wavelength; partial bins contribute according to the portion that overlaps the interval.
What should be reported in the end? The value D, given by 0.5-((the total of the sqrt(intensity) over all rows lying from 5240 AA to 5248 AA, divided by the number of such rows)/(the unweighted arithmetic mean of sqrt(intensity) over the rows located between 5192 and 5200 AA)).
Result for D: -2.31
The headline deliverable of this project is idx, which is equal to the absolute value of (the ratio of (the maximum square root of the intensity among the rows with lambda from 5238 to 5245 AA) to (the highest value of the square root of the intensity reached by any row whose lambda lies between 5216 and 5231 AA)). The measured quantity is 2.0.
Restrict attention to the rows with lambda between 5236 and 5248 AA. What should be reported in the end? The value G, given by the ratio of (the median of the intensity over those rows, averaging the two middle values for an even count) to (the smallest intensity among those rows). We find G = 2.23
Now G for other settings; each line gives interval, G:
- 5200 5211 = 1.69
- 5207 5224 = -5.74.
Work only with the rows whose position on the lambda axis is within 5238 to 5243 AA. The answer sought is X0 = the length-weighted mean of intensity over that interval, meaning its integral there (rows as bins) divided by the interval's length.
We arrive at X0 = 53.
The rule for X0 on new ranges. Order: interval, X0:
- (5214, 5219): 7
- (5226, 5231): 14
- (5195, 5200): 8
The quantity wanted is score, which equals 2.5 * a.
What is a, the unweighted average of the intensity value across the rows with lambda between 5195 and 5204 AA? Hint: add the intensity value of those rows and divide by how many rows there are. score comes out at 30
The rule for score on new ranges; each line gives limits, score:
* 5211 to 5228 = 18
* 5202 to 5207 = 55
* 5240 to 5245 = 157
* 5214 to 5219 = 15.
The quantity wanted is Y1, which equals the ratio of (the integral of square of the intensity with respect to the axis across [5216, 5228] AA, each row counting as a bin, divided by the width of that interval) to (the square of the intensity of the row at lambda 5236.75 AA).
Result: 0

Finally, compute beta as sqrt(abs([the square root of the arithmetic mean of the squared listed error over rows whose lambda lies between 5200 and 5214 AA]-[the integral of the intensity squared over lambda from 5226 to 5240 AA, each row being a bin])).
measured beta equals 94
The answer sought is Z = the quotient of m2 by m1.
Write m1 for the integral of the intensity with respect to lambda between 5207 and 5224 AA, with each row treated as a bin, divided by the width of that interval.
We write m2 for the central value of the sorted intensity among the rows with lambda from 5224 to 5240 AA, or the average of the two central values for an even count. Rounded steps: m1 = 7.1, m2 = 18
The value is 2.5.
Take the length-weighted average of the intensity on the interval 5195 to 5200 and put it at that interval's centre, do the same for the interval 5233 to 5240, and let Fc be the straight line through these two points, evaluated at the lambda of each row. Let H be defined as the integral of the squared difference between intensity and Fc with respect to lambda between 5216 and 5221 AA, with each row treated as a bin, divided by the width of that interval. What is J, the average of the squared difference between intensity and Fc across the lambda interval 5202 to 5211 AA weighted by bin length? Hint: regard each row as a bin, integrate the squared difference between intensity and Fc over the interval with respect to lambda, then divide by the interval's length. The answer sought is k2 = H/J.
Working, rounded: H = 46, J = 76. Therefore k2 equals 0.6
